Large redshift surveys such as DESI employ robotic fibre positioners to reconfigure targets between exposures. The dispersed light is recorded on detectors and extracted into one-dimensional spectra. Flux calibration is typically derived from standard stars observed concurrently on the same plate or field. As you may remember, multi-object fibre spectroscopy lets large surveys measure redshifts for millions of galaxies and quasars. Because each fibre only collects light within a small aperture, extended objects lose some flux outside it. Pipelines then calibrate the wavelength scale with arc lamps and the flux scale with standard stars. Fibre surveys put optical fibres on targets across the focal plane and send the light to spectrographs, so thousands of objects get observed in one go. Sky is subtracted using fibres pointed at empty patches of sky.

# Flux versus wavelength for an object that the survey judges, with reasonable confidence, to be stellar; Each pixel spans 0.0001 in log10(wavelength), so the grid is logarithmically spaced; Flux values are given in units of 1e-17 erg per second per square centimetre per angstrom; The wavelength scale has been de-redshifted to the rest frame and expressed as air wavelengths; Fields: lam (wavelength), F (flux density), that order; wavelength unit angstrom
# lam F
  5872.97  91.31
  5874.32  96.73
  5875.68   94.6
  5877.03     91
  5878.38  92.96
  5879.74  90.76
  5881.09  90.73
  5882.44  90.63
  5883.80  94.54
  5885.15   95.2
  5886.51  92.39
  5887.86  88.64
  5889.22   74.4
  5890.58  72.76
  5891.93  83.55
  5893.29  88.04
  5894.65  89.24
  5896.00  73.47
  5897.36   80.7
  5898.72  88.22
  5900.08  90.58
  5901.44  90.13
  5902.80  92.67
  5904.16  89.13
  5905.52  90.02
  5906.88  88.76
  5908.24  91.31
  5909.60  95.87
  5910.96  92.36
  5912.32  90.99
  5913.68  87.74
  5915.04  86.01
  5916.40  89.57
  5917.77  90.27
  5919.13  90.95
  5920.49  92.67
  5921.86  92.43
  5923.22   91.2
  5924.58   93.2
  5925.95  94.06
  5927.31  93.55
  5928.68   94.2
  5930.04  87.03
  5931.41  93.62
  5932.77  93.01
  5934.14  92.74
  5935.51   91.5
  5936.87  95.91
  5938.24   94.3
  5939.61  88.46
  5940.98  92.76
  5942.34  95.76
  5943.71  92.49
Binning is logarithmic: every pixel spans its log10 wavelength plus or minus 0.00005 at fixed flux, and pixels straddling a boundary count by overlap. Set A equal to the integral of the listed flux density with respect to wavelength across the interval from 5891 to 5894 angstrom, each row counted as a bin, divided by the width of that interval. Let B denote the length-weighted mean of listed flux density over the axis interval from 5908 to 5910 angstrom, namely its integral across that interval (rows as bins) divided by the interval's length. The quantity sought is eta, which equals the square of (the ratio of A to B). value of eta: 0.8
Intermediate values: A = 85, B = 93.8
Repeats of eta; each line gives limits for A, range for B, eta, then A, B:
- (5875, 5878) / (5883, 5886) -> 1.0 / 93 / 94.4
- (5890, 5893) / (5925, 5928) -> 0.7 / 80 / 93.6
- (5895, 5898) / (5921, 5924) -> 0.7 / 79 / 91.9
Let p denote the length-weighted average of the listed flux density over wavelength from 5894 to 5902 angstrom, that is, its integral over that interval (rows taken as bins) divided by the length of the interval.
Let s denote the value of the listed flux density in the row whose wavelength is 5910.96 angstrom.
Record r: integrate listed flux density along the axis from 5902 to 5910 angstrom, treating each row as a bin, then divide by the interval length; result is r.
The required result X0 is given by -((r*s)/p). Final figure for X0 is -99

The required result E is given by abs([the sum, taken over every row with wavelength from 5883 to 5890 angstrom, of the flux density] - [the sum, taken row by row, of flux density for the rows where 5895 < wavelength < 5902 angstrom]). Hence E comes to 22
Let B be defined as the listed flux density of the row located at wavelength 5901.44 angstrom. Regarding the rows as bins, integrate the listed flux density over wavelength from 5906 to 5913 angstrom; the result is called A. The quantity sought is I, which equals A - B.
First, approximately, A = 643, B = 90.13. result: 553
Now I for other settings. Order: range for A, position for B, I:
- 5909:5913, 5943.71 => 280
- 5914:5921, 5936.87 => 532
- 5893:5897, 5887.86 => 243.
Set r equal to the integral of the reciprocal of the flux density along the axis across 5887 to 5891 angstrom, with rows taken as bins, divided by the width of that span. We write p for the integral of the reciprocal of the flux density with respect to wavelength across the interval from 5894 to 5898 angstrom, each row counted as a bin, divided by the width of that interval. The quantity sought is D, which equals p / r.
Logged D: 0.98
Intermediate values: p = 0.0124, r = 0.0127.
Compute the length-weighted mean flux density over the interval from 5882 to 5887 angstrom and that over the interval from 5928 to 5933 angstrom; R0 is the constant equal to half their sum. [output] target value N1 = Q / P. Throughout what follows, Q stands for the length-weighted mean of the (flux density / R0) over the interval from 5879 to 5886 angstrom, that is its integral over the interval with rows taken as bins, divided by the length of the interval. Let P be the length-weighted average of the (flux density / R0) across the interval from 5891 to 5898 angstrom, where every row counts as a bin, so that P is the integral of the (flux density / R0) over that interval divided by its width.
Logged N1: 1.12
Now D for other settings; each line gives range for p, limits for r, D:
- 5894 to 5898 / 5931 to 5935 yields 1.16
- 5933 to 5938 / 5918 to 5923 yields 0.98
